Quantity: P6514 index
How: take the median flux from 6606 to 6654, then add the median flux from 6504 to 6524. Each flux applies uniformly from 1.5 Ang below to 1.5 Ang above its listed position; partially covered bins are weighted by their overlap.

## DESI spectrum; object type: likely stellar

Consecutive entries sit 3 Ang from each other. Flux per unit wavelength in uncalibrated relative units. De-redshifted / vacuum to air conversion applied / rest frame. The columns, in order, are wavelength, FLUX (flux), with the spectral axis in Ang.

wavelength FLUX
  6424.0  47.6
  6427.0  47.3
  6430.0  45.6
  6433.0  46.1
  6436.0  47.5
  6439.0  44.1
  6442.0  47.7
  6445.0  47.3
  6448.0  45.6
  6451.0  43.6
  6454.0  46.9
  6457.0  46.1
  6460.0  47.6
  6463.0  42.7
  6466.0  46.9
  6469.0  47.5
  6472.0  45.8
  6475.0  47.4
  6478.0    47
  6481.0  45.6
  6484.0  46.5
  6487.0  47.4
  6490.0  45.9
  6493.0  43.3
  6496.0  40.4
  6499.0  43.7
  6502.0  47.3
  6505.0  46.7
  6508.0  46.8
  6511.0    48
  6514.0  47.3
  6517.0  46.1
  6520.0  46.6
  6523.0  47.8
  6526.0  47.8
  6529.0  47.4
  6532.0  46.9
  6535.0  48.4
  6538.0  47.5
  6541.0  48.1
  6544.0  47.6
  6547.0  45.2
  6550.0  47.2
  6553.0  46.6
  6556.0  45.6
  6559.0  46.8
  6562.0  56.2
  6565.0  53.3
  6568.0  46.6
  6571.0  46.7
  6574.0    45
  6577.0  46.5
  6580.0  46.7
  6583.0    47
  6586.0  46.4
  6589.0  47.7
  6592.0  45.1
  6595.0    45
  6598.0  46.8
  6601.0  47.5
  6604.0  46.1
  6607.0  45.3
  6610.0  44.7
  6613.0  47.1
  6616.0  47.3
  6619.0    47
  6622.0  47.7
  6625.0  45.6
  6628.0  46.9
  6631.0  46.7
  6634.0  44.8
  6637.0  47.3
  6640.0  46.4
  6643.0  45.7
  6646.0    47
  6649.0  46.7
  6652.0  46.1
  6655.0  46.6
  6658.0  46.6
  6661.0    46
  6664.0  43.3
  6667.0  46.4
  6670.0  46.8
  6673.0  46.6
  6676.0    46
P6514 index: 93.5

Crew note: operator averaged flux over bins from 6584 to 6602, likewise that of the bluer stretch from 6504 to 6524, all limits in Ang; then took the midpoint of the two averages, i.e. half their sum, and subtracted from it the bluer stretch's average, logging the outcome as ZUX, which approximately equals -0.31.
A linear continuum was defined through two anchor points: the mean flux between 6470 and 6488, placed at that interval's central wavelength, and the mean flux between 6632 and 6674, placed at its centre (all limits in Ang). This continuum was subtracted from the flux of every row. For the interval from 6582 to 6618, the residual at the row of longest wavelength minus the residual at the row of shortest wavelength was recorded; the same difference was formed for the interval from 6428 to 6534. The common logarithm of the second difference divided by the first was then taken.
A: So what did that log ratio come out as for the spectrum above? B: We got 0.61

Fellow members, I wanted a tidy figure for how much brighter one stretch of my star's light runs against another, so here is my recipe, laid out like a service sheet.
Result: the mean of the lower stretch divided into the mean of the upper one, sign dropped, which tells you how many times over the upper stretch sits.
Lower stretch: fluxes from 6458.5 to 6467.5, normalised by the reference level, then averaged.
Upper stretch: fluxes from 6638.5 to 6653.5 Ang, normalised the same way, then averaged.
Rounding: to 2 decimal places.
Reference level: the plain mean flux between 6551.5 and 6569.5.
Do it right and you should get 1.01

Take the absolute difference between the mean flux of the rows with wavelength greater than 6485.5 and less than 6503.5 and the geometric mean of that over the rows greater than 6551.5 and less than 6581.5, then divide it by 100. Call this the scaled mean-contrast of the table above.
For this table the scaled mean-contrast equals 0.032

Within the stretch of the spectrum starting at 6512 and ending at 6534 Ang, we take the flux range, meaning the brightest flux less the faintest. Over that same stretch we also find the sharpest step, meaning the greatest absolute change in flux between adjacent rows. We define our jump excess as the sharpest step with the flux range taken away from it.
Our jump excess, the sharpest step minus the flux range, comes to -0.50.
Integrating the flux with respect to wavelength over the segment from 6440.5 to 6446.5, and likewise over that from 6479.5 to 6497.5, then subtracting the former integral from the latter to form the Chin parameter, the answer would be 522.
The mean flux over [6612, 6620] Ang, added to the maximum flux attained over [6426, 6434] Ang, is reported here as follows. 94.4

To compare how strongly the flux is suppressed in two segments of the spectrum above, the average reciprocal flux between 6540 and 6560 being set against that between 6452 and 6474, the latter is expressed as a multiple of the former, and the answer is 1.01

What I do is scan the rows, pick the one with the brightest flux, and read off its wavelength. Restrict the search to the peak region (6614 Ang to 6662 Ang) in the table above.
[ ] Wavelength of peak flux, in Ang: 6622.0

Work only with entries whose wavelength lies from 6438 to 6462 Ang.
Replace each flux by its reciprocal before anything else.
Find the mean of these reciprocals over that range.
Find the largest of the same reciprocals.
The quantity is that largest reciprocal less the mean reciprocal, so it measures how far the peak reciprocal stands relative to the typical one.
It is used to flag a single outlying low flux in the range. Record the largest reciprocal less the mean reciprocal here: 0.0012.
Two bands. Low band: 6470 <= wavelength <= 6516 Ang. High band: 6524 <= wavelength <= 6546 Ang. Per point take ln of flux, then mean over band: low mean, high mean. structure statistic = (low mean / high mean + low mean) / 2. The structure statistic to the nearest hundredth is 2.41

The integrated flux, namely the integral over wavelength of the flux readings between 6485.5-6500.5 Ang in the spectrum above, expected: 662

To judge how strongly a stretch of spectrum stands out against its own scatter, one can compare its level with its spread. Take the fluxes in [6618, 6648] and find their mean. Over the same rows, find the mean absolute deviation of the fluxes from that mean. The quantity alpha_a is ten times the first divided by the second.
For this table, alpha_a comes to 657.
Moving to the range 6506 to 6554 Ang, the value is 749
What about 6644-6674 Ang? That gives 715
